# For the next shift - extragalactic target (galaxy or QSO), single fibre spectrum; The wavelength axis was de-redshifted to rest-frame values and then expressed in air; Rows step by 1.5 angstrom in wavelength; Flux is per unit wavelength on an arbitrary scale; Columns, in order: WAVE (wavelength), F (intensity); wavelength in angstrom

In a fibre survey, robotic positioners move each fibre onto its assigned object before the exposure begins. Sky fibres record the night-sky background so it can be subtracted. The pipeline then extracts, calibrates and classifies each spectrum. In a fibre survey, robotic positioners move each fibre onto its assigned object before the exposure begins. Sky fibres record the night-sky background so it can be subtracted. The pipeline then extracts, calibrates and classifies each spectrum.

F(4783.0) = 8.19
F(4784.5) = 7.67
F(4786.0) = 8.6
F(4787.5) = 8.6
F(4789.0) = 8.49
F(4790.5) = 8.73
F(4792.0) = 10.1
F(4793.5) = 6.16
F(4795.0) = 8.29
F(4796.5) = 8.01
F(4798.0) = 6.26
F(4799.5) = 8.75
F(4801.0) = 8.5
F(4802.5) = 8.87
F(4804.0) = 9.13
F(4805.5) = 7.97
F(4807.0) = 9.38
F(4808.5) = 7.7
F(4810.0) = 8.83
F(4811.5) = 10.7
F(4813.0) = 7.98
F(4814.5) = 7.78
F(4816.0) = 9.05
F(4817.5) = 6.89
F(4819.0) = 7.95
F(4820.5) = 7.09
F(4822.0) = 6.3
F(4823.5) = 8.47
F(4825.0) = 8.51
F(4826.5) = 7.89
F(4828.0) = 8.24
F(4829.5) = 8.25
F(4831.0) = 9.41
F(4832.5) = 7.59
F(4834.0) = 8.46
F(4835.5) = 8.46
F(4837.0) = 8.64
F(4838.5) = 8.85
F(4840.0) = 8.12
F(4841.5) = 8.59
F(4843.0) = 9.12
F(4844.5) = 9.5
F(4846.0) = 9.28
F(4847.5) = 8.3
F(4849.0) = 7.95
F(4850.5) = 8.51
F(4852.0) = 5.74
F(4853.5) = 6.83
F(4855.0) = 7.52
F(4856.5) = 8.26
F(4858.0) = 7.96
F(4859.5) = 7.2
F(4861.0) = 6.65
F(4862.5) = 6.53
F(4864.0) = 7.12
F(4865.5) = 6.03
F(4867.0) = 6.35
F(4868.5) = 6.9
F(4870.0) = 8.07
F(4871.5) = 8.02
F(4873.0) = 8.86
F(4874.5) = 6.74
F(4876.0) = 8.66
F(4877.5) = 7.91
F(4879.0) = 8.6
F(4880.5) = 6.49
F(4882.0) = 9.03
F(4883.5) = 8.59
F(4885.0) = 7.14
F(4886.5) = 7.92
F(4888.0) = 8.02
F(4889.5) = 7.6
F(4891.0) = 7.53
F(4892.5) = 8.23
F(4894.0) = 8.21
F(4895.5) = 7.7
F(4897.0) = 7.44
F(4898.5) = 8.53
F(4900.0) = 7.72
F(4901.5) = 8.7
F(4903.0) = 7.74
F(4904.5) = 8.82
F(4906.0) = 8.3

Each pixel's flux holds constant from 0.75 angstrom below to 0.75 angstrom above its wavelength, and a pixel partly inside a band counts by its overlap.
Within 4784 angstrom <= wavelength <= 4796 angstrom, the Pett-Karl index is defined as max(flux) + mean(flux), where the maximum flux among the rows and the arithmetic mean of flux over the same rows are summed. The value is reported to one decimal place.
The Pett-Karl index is 18.4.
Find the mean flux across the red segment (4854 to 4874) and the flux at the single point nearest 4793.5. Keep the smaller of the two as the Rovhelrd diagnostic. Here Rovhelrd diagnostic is 6.16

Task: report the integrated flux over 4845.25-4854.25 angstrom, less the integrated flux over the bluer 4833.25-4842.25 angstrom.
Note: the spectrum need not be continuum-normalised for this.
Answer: -6.8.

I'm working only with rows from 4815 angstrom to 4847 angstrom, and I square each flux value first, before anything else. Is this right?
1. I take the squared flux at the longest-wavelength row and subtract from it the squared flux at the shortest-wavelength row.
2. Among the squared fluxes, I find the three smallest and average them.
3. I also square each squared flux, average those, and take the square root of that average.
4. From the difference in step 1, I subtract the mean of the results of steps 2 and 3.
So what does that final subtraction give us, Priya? -54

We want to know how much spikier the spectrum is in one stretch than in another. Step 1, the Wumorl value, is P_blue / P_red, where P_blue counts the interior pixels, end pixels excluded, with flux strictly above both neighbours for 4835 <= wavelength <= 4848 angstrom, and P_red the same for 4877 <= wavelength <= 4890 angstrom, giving 0.7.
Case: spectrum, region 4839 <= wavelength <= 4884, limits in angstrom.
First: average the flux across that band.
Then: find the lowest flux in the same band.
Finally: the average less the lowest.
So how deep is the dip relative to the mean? 2.04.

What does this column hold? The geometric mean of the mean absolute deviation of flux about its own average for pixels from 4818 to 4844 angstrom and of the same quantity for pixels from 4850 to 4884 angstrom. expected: 0.67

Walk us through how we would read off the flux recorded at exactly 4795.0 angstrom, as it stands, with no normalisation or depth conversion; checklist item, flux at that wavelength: 8.29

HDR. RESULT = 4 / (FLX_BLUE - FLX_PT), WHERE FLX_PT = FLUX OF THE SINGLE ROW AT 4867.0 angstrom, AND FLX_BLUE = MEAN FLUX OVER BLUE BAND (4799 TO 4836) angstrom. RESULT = 2.0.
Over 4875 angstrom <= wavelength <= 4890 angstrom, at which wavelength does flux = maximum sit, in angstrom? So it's 4882.0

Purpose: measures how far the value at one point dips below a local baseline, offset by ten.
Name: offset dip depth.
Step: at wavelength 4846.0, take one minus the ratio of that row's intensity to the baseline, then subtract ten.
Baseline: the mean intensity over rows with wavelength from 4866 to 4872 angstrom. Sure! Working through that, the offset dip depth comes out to -10.3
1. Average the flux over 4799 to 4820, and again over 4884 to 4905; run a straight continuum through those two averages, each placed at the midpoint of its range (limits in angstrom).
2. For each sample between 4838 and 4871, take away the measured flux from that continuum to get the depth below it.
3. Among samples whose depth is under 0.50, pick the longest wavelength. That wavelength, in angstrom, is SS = 4870.0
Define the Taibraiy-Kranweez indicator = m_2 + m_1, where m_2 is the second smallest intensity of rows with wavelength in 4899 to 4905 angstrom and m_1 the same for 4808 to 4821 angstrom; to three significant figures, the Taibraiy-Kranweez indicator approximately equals 14.8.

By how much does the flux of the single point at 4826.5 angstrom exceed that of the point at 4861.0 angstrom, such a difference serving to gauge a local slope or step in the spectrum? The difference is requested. 1.24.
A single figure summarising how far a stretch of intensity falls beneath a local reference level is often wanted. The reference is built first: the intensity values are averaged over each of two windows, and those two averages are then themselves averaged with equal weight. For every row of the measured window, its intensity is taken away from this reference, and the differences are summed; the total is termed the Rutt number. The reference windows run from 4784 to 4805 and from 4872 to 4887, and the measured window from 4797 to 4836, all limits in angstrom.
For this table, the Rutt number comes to -2.6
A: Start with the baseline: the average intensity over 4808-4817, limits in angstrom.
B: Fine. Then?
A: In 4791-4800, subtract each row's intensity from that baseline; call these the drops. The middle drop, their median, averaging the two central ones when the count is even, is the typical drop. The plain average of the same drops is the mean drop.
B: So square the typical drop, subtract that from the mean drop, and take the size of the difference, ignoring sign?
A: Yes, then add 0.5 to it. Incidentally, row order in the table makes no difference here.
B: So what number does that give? 0.97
